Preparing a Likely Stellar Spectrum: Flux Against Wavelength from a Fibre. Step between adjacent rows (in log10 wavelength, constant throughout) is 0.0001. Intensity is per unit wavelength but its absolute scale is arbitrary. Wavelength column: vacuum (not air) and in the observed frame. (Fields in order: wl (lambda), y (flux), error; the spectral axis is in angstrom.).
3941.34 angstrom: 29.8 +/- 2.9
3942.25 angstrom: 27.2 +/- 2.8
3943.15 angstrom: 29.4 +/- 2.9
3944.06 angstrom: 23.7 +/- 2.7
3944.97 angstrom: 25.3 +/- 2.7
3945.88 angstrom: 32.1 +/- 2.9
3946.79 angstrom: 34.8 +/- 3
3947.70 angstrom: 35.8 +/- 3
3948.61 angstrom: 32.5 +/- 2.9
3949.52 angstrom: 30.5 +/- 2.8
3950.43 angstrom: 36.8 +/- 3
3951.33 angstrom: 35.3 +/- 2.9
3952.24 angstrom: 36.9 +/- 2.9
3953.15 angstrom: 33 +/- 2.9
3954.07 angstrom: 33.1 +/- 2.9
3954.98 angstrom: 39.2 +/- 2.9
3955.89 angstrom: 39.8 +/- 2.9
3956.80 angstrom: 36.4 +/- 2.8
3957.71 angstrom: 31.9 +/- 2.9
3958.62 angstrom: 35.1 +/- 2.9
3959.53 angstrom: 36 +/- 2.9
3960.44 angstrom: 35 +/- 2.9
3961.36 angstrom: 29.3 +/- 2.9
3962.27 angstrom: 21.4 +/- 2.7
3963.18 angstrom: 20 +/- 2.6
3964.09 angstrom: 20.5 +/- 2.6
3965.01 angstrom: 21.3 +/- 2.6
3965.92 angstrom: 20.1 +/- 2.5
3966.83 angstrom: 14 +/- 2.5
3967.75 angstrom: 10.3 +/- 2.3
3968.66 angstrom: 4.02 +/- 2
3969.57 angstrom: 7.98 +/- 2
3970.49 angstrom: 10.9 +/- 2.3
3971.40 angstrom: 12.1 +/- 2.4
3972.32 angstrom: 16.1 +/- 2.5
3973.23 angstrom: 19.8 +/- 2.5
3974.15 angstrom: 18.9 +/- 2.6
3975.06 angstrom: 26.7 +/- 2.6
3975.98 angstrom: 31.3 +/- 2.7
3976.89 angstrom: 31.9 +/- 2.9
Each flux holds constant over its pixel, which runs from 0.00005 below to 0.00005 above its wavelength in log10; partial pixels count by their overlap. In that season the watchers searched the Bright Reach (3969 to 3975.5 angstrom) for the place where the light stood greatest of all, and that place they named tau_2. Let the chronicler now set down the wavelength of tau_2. 3975.06 angstrom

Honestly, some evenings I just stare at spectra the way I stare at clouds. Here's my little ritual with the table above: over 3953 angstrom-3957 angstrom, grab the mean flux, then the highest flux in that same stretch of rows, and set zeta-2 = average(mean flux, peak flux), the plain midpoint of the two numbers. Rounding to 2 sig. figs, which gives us 38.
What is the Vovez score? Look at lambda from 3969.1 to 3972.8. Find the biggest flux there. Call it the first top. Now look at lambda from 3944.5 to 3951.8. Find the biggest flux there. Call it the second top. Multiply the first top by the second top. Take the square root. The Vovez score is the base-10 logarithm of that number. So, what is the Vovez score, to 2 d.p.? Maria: 1.39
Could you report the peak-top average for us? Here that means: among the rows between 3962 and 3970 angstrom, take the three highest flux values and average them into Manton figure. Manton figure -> 21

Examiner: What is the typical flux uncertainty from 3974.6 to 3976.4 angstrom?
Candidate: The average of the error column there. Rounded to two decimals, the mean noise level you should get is 2.65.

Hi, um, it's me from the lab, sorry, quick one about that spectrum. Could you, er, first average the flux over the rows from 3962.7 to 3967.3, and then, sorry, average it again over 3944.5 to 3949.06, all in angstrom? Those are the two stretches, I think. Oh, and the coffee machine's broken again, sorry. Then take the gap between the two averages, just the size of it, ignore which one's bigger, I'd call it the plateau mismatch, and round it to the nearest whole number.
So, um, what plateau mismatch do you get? 13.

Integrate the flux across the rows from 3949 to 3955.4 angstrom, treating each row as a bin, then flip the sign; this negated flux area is -223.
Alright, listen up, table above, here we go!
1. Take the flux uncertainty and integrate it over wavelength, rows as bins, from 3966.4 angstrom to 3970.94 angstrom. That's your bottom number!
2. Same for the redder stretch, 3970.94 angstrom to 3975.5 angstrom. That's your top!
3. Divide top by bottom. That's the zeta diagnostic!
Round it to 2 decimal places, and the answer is 1.14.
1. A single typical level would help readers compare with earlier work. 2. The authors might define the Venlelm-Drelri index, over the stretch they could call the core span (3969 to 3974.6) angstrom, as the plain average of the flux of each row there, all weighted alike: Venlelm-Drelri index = 14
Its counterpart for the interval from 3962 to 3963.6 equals 21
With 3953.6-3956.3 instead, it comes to 37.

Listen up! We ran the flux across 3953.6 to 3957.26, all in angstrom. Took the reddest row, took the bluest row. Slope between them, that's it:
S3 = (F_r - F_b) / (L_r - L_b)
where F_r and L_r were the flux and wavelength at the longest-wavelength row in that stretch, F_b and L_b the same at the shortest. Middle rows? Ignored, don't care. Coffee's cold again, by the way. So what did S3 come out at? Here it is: 1.2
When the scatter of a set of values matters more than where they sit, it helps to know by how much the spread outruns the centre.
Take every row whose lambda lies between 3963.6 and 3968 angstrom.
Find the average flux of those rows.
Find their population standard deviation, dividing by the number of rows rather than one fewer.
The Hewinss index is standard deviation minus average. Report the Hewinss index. -13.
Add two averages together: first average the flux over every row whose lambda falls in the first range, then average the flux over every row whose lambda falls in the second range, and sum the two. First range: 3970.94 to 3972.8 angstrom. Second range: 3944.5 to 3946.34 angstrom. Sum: 43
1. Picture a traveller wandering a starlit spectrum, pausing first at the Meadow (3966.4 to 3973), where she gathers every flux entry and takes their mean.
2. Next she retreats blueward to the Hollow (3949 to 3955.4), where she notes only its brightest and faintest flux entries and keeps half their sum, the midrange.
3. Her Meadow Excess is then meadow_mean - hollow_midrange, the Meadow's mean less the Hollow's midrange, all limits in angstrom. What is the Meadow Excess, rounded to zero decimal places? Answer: -24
